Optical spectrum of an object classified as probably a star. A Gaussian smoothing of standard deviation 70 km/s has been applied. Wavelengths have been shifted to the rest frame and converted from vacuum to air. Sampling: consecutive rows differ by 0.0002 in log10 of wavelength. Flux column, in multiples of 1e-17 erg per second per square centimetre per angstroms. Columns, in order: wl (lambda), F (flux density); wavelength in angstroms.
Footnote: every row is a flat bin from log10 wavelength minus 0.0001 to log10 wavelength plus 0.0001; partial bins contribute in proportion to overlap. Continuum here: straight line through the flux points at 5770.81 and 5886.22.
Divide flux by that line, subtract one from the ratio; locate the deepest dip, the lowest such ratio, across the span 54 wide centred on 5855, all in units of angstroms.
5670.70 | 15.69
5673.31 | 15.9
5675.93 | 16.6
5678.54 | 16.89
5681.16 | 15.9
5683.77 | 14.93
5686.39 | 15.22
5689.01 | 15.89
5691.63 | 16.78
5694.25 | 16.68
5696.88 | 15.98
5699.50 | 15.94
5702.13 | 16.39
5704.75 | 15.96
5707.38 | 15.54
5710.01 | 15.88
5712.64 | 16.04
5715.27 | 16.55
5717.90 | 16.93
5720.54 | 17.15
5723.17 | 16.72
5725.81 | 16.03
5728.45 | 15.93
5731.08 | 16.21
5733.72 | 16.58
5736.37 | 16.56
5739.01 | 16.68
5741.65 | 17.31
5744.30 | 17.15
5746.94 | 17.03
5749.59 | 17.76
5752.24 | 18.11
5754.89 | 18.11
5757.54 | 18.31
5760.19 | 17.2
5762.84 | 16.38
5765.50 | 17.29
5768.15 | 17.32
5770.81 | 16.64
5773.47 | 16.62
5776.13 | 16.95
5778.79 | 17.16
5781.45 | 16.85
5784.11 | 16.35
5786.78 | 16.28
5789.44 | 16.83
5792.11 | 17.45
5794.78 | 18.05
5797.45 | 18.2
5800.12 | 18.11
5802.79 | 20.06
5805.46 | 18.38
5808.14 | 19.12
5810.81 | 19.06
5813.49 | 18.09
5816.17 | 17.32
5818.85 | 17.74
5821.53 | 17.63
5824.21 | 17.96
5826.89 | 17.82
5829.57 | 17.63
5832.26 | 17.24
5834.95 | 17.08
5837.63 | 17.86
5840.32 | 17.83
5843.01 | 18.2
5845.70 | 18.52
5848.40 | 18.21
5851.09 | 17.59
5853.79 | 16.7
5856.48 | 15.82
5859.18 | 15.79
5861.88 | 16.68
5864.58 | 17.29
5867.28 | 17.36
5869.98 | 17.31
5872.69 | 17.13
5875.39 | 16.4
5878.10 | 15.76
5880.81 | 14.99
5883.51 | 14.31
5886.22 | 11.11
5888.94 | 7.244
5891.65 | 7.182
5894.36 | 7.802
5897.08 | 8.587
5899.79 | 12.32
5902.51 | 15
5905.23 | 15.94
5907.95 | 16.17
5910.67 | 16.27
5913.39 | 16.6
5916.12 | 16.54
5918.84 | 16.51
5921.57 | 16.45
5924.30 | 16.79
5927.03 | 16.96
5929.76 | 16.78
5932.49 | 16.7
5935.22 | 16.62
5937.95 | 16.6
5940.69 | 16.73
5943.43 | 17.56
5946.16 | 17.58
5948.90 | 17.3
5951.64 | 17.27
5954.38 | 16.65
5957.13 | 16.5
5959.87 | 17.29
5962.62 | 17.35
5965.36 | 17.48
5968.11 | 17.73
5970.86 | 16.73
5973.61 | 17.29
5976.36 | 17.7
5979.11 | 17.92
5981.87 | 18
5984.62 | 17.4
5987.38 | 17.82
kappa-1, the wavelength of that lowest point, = 5832.26 angstroms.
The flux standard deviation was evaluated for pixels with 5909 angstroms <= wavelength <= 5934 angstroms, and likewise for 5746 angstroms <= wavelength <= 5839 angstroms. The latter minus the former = 0.62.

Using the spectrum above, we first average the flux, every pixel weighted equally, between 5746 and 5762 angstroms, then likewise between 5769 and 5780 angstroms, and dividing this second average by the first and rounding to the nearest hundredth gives 0.95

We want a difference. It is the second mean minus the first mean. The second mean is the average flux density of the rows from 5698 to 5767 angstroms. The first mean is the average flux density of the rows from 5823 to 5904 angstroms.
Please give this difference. 1.4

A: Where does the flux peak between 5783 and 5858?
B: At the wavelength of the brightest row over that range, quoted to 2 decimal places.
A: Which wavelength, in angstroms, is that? 5802.79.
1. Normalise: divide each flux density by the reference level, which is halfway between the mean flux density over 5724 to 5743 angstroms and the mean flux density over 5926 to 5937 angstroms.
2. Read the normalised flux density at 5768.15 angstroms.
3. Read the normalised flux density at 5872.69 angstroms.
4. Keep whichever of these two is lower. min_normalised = 1.03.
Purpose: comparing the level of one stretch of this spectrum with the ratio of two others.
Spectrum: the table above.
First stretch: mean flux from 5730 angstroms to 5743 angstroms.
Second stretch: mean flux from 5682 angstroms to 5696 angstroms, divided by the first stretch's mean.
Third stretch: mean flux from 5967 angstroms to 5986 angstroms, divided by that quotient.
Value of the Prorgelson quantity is 18.4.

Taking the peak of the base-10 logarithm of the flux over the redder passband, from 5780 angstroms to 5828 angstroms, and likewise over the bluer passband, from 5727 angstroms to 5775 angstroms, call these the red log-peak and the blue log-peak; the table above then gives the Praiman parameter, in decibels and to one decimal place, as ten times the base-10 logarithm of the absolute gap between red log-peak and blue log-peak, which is -14.0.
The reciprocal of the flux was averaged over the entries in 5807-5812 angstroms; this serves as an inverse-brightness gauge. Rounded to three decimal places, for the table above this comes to 0.052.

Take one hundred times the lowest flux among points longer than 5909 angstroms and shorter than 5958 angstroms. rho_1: 1627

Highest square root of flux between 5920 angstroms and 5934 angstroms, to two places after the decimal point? 4.12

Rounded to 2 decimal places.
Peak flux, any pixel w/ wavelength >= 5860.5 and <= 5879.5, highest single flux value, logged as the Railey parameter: 17.36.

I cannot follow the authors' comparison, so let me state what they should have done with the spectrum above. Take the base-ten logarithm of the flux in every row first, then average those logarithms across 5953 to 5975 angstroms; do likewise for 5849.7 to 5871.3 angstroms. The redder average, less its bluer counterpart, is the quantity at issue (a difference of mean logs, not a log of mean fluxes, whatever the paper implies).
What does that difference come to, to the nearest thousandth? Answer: 0.008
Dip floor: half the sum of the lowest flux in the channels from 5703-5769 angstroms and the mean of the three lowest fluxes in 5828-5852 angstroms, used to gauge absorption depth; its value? 16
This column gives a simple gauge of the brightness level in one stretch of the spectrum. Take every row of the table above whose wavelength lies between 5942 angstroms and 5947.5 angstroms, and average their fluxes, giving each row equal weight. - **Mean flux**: 17.57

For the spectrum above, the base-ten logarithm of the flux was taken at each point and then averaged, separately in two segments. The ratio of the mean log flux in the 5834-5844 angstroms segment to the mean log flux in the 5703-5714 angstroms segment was 1.04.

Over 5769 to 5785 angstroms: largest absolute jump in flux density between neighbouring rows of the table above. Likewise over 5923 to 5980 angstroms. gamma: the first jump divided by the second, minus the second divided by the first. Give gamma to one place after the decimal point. -1.5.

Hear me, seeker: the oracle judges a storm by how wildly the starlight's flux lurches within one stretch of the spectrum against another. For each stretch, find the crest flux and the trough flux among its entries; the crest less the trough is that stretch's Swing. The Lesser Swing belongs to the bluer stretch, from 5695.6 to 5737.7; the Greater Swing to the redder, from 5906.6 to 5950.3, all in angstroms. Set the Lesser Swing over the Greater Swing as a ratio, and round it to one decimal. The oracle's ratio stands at 1.1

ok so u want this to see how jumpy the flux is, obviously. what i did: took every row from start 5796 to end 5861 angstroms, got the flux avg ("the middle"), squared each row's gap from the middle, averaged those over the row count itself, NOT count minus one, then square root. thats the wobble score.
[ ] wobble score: 0.92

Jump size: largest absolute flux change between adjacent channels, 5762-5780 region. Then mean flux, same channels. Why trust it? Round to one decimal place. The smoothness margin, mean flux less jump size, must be 16.0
